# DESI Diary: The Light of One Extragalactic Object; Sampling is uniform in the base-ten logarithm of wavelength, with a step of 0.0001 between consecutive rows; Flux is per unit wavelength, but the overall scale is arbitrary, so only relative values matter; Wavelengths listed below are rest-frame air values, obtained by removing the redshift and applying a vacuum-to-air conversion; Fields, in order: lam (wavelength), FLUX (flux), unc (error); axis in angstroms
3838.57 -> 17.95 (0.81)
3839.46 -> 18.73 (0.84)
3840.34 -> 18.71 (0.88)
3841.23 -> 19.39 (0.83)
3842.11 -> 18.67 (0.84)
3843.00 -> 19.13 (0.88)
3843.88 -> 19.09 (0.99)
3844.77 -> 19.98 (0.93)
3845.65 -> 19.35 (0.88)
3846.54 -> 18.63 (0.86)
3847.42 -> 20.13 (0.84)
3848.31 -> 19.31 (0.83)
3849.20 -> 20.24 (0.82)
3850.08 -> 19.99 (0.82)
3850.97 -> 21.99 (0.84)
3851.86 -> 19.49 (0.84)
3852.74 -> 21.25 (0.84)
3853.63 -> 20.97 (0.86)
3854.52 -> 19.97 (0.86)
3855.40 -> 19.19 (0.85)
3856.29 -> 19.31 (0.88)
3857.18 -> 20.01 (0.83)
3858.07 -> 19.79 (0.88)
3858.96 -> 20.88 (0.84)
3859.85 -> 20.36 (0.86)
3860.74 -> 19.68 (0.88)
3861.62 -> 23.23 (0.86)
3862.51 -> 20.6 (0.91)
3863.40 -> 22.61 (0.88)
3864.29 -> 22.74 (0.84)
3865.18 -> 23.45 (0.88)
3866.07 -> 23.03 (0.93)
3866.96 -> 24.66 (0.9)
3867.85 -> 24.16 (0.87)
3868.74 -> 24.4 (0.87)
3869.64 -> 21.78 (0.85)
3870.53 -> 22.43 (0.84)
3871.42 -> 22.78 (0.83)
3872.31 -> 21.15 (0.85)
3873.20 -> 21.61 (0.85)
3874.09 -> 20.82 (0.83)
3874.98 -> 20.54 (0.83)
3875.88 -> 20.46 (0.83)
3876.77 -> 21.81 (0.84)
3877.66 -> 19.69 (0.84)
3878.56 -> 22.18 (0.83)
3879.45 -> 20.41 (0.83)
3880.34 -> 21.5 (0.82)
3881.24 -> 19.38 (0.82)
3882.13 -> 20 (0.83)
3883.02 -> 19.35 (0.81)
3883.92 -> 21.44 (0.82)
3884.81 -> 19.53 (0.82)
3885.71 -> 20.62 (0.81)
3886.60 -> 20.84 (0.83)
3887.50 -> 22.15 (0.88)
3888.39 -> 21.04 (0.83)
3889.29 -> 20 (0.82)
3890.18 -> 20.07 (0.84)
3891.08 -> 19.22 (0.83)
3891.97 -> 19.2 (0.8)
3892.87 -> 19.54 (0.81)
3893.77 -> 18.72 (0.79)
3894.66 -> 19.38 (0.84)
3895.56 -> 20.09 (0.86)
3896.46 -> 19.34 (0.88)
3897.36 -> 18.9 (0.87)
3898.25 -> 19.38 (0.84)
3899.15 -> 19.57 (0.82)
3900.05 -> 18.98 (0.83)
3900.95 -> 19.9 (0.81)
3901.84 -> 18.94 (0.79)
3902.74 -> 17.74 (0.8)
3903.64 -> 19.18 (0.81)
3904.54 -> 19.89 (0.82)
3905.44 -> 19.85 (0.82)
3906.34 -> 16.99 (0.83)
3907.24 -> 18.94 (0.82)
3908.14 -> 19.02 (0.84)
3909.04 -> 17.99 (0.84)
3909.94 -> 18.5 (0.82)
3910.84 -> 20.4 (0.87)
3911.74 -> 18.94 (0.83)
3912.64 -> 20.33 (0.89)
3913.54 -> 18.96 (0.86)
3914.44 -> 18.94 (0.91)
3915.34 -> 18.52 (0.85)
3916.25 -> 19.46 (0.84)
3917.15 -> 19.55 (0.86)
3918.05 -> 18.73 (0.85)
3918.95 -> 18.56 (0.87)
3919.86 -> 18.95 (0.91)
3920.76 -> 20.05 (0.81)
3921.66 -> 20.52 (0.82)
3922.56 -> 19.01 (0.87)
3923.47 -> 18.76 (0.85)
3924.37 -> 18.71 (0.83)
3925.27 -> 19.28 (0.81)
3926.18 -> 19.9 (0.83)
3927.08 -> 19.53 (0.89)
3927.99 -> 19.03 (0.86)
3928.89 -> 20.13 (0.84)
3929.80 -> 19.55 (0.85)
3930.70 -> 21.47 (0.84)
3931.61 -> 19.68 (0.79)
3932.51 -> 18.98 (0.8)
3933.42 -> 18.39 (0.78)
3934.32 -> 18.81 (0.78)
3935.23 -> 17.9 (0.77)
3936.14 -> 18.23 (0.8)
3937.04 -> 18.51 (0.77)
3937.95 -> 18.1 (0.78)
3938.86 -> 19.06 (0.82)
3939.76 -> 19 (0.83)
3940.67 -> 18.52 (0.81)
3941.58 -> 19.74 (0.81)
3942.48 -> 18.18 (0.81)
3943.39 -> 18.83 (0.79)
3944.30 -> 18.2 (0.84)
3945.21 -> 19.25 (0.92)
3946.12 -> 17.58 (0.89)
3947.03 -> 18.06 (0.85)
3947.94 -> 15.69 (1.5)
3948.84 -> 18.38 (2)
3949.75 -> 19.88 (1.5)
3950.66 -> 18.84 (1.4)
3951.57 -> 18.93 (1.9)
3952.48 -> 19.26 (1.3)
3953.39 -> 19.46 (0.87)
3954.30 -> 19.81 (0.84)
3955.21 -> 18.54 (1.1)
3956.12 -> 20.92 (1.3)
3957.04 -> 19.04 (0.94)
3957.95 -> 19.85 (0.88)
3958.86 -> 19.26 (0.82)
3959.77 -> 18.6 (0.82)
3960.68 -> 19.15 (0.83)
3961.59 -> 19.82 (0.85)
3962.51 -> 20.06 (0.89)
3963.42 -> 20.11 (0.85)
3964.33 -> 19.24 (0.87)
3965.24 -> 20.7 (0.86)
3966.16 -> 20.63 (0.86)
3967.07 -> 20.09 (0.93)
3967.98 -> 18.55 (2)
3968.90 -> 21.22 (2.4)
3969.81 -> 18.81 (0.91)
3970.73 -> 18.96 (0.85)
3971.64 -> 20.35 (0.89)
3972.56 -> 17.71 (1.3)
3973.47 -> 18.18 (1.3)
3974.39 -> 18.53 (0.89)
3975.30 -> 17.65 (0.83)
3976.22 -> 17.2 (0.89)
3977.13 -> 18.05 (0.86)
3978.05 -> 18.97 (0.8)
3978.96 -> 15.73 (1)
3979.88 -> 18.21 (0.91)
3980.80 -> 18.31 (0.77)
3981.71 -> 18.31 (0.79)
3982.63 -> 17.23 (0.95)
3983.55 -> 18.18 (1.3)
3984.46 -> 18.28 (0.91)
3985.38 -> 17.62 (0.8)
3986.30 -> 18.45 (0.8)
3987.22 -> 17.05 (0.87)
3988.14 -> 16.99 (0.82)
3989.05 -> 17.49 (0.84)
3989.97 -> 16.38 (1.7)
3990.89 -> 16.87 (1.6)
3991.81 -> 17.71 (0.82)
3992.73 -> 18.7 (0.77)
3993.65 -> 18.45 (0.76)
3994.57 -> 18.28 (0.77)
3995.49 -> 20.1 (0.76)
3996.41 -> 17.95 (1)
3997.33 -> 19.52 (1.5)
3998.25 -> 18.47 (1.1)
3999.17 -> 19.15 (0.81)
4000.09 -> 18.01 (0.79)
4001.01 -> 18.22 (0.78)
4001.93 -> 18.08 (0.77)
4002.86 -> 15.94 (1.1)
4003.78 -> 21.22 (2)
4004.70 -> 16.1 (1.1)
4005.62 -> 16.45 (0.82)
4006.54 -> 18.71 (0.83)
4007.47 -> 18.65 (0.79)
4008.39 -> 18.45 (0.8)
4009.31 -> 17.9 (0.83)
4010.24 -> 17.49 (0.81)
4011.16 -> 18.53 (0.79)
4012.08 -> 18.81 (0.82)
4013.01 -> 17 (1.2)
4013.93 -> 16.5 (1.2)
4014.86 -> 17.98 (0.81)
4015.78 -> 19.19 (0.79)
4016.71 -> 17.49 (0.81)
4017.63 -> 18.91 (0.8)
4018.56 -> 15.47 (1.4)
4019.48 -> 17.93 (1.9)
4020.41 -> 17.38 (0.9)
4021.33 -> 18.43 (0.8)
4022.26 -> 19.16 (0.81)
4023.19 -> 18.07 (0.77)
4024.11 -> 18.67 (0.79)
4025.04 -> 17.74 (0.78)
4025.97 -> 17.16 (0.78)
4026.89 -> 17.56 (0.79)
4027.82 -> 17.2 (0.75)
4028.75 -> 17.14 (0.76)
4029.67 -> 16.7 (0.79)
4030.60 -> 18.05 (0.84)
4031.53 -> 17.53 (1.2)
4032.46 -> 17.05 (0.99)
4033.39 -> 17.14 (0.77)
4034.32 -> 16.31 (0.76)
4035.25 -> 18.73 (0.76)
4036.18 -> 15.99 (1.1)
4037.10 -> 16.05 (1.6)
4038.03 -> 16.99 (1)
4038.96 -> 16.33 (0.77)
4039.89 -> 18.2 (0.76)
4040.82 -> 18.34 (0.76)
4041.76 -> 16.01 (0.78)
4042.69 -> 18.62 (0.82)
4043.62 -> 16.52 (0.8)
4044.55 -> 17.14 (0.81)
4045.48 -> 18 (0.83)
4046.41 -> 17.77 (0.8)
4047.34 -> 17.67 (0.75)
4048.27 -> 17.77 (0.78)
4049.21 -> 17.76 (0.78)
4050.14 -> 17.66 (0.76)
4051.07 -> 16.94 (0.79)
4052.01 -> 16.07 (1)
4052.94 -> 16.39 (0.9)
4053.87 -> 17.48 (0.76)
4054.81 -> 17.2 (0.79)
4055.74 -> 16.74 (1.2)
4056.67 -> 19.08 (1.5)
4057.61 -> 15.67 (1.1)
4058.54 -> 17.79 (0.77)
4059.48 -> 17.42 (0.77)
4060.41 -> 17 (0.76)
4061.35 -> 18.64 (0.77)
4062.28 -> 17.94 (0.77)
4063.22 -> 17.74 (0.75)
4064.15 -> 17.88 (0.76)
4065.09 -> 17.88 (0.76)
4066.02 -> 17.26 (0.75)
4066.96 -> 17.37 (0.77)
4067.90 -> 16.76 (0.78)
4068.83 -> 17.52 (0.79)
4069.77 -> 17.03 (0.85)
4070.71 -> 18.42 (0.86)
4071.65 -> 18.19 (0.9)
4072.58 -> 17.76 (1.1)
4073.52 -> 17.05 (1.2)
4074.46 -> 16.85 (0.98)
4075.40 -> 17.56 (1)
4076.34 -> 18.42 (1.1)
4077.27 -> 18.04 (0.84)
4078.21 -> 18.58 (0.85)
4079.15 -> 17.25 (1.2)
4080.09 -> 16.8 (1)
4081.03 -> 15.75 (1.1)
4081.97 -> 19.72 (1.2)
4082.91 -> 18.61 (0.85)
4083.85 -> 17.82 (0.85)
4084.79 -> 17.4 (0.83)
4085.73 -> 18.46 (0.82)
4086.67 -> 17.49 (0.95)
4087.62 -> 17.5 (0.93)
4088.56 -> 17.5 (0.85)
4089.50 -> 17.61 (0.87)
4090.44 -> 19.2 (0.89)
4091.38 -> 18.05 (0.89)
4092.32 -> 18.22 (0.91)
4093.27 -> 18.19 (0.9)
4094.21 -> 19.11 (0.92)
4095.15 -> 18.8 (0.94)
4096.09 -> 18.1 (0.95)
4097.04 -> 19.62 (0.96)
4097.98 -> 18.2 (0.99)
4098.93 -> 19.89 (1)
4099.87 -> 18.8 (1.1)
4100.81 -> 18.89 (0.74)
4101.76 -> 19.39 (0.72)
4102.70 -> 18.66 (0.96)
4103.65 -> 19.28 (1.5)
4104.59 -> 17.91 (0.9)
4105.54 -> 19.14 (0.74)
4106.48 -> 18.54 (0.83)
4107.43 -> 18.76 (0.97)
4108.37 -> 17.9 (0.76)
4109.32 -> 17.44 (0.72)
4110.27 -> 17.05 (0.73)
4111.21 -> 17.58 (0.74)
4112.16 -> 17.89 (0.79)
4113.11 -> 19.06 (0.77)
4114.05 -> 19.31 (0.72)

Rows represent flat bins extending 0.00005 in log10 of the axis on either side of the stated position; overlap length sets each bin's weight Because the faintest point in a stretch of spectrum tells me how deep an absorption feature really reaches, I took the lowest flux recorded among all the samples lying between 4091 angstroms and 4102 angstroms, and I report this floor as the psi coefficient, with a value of 18.05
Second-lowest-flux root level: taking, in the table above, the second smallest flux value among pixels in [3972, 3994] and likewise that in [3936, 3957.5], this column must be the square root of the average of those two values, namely 4.12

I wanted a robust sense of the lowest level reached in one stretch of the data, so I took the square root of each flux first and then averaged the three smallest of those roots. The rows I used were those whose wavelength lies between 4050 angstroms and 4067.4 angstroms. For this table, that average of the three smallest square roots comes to 4.01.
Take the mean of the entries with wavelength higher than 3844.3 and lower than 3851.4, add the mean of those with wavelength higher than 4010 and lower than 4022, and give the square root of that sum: 6.14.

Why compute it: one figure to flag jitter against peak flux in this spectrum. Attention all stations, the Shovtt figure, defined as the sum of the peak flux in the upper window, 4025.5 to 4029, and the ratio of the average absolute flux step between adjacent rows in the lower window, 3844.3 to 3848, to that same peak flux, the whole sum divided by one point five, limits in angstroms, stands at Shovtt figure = 11.7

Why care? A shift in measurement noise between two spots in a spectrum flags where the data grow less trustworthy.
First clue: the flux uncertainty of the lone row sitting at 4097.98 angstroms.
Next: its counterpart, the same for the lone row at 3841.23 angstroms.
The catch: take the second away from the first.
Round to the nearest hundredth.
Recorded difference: 0.16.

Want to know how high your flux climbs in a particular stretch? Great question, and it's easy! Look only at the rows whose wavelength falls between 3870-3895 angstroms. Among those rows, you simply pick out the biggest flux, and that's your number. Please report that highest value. 22.78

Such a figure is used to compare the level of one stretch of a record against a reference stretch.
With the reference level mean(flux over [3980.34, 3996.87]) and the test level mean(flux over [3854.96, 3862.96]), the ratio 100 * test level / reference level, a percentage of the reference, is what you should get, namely 114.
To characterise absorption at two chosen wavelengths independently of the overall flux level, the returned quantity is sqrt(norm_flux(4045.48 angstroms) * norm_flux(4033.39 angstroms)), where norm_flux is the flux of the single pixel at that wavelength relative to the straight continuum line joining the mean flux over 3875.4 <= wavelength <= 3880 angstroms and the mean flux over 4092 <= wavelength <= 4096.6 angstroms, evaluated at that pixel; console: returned 0.920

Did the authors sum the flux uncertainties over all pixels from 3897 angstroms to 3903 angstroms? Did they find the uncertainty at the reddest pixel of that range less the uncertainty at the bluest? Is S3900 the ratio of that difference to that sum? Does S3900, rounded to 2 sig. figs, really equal -0.012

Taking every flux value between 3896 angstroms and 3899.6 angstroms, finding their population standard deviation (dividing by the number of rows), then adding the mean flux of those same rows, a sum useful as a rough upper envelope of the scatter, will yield 19.5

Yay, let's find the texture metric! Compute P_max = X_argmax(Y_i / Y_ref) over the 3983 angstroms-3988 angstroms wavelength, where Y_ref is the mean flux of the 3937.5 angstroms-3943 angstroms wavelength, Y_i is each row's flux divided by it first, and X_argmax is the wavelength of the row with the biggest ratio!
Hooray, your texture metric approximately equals 3986.30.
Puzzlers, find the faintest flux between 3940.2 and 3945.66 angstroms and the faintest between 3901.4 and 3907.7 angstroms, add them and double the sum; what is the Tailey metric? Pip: 70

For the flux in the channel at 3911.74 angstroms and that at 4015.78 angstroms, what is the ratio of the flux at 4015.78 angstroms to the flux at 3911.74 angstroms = 1.01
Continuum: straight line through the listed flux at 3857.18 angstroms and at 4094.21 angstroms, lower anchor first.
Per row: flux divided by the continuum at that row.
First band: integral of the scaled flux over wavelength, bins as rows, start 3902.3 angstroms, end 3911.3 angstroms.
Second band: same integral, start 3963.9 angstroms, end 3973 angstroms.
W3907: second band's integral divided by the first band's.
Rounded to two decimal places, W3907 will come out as 1.07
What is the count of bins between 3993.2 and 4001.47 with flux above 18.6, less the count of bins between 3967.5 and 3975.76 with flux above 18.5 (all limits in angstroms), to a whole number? -3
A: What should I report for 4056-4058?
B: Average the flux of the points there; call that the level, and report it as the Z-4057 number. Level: 17.4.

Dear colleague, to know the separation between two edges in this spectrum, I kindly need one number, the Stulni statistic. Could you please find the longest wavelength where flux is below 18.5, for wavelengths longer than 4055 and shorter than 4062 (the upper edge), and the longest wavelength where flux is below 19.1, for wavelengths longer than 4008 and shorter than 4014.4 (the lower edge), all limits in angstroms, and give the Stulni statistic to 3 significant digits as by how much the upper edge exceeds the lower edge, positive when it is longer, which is 46.5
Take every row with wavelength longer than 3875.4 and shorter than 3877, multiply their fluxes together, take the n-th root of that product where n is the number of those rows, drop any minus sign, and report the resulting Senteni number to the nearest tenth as 21.1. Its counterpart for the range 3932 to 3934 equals 18.7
